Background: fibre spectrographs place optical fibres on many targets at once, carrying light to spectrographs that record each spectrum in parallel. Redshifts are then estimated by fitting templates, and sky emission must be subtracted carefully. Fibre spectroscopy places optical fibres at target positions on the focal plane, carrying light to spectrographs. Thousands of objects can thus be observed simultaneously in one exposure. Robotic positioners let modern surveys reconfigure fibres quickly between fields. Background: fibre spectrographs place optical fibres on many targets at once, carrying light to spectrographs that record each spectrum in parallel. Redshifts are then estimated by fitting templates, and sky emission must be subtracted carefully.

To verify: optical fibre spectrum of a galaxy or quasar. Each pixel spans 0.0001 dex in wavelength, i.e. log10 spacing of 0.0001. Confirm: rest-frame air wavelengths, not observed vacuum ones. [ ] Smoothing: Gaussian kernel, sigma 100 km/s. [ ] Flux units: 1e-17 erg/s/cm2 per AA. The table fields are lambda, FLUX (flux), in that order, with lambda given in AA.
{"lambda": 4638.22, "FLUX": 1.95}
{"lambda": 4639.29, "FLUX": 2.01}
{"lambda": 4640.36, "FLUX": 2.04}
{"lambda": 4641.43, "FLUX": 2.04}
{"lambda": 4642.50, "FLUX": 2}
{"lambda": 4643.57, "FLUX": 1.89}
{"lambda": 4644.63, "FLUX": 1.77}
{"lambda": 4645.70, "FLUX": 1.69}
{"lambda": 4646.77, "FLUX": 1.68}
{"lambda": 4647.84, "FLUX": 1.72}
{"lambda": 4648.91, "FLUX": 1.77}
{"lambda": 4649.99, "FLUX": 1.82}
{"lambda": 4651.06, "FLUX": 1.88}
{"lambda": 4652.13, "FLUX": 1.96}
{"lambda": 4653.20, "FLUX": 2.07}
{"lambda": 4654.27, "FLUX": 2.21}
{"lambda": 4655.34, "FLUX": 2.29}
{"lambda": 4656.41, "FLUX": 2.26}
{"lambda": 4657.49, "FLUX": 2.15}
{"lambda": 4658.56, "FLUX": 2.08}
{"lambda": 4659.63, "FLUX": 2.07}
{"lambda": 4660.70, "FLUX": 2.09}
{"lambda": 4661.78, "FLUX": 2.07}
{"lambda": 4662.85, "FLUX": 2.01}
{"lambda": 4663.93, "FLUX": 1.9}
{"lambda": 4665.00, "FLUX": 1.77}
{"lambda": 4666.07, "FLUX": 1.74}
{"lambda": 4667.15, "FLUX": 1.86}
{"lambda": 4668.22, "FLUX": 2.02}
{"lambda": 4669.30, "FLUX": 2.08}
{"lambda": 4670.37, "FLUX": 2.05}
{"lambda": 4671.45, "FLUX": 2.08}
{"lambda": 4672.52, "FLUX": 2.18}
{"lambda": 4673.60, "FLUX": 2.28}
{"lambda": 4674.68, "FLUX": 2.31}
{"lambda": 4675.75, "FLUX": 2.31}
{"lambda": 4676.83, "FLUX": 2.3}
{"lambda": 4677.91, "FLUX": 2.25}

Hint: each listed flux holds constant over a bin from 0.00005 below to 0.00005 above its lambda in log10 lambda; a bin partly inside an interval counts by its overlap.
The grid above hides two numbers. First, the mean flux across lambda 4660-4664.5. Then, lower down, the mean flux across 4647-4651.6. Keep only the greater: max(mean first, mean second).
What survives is 2.02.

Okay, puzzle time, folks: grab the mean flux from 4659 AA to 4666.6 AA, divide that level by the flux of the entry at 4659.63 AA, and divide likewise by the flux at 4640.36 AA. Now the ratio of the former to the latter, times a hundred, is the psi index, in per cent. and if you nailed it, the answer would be 99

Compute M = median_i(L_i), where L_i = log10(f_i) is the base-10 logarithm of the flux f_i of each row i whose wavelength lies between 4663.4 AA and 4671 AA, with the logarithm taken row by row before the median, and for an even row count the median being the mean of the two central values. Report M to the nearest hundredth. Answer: 0.28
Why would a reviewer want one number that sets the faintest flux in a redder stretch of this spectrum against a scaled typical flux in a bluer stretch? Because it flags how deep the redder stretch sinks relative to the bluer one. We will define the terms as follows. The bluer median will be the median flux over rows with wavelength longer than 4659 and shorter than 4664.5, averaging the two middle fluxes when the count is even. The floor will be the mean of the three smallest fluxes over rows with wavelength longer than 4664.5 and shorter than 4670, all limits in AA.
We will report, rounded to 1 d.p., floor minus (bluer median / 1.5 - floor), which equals 2.2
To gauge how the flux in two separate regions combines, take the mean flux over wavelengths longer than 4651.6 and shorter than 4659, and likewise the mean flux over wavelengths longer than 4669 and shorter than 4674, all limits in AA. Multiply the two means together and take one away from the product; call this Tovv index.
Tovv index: 3.6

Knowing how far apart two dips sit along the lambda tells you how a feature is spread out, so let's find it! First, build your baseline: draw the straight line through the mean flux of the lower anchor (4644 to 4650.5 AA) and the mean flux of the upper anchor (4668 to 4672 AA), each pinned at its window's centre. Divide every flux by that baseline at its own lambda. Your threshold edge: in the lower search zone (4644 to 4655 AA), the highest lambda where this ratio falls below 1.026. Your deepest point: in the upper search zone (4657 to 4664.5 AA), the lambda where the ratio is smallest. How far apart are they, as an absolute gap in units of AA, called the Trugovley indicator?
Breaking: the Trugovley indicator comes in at 13.9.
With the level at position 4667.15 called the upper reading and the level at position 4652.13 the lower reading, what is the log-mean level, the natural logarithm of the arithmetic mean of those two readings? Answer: 0.647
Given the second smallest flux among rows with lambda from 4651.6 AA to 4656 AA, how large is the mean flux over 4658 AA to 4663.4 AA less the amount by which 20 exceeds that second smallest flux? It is -15.9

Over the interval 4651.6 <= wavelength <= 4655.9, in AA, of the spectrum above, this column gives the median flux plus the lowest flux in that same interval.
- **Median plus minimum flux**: 4.10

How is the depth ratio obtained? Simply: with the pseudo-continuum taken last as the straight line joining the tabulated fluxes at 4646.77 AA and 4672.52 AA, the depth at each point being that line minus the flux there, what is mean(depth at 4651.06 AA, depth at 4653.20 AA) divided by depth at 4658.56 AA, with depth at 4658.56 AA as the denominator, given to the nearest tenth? 1.1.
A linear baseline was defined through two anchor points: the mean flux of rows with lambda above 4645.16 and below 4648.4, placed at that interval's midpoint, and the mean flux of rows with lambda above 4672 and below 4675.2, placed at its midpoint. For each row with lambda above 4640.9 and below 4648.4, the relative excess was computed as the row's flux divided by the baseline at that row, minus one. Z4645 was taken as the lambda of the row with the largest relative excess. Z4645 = 4641.43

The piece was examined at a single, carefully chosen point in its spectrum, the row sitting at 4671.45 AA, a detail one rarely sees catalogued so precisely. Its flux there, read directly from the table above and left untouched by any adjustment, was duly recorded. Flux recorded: 2.08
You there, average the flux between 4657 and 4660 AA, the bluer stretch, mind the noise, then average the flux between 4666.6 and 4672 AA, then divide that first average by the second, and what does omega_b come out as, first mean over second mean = 1.04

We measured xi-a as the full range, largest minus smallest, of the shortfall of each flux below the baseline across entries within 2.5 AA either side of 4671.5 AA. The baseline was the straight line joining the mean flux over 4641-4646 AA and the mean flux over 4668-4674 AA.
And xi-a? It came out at 0.20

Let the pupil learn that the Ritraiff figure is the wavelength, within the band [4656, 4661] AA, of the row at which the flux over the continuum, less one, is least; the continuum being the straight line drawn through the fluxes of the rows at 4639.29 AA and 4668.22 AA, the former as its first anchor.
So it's 4659.63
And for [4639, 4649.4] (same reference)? 4646.77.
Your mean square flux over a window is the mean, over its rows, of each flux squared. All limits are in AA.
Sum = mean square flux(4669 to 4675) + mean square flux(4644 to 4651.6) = 7.80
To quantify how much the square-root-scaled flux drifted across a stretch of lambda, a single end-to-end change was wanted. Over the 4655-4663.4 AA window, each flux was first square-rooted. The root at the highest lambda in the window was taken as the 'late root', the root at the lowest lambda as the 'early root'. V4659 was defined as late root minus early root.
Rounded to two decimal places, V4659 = -0.10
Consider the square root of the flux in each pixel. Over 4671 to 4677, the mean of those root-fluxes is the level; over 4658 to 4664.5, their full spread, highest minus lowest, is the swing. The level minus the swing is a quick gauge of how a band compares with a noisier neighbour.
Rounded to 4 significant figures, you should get 1.430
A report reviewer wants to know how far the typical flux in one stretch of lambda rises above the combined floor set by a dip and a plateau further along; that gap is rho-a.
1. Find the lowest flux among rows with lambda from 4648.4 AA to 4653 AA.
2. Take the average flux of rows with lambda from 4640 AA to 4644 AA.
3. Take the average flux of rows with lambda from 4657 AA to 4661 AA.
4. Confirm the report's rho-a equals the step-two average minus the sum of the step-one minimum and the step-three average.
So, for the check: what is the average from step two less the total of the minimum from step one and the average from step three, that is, -1.88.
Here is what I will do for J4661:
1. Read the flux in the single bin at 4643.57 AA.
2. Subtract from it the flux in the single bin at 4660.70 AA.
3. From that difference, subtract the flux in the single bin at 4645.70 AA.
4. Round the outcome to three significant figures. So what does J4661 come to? -1.89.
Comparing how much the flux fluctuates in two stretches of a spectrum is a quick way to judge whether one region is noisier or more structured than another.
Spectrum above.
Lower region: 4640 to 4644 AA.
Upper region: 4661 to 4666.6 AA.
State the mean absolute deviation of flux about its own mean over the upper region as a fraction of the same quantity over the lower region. 2.2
